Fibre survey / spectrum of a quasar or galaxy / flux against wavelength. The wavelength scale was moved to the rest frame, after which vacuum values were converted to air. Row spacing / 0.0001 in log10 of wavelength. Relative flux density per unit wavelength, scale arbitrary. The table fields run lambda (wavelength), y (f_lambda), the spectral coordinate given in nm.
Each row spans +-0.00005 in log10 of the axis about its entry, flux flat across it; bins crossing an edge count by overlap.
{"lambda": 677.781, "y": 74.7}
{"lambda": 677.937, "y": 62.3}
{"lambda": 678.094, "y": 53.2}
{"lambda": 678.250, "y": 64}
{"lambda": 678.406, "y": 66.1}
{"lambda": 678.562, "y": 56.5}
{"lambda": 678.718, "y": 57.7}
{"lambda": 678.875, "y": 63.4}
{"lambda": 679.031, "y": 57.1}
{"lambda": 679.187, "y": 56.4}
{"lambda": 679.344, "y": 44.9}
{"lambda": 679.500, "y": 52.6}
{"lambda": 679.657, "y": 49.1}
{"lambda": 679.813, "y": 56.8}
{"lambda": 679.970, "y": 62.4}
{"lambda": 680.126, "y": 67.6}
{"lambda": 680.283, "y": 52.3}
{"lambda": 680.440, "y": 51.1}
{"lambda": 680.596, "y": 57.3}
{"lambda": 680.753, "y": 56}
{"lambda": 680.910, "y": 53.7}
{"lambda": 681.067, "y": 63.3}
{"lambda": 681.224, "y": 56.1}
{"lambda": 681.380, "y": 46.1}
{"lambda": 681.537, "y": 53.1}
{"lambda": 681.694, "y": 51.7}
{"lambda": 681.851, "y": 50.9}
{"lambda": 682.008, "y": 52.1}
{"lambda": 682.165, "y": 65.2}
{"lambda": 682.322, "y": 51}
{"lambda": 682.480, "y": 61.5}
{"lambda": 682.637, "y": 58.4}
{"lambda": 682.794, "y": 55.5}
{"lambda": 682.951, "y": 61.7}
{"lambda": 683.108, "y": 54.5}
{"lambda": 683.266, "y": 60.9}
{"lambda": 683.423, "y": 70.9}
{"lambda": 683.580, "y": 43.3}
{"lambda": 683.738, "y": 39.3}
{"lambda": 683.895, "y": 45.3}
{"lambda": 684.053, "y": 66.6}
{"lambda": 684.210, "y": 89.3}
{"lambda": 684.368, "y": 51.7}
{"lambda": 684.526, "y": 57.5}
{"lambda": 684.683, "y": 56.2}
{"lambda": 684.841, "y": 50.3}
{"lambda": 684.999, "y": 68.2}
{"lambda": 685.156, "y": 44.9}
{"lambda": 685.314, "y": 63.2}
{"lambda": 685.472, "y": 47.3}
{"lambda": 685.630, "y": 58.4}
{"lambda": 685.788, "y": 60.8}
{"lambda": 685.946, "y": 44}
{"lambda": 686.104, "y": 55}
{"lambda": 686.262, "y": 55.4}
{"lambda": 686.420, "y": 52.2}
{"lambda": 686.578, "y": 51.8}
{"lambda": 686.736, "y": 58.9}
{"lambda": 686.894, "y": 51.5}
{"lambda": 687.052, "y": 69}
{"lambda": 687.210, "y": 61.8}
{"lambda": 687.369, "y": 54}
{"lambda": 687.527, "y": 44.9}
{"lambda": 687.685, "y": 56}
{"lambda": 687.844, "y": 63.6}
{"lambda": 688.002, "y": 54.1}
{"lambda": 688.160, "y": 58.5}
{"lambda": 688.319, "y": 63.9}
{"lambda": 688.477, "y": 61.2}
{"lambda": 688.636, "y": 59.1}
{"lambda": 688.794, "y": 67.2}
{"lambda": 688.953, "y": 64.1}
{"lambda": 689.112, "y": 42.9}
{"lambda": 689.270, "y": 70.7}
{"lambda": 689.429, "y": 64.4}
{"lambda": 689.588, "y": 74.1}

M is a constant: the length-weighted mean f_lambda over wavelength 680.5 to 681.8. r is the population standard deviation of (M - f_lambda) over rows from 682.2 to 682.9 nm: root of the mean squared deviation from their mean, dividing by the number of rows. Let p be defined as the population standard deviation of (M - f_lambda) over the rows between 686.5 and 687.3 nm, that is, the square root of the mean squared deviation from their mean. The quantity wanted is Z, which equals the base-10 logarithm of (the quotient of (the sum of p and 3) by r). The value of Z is 0.4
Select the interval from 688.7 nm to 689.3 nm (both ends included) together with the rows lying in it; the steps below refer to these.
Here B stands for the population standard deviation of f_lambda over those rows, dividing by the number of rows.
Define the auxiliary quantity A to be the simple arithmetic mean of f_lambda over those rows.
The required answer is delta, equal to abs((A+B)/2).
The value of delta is 36.0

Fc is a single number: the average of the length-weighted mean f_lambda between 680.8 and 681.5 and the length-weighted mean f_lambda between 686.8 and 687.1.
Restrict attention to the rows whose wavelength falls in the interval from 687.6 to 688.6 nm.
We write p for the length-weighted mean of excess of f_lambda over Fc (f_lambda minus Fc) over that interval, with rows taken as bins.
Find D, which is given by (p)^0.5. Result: 1.5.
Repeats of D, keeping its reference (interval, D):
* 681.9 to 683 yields 0.8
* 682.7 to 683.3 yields 0.9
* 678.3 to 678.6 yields 2.3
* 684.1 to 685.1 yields 2.2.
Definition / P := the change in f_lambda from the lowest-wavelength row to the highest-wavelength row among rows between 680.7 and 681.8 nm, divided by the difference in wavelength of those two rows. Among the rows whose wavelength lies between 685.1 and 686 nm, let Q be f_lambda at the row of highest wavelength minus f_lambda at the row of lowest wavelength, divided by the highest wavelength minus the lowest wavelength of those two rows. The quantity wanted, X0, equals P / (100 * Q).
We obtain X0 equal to 0.040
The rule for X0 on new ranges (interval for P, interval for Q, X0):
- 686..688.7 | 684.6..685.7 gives 0.007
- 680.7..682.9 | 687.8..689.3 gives 0.000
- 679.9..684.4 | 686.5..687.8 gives -0.006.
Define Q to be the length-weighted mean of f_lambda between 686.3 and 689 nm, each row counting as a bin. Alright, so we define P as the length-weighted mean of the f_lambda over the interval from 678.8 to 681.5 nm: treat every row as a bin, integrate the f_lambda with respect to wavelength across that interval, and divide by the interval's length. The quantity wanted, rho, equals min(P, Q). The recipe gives 55.6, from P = 55.6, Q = 58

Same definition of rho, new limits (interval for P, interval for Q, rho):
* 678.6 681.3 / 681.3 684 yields 54.3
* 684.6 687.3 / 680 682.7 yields 55.8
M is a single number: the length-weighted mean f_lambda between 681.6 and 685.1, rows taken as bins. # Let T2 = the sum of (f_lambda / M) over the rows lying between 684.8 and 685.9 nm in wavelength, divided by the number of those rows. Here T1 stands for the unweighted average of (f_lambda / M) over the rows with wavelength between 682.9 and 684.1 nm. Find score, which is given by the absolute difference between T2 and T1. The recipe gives 0.01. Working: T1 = 0.97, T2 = 0.981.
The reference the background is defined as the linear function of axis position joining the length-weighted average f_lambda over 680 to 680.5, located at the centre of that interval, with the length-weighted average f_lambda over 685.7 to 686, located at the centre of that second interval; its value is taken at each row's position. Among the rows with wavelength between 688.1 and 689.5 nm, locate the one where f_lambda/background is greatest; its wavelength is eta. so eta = 689.270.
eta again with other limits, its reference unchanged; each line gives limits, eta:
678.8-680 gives 678.875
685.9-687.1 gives 687.052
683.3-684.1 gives 683.423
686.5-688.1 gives 687.052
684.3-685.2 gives 684.999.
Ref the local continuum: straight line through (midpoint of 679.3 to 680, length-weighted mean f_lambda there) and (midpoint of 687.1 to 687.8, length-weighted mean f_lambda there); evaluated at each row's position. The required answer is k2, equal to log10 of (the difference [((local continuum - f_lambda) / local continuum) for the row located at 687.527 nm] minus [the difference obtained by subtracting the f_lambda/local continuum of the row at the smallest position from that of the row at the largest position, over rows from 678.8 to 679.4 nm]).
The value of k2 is -0.3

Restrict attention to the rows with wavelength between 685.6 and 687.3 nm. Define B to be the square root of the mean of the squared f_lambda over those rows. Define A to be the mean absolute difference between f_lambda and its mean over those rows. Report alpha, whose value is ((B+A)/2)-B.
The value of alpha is -25.8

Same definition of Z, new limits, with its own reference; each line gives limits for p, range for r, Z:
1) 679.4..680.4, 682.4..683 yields 0.6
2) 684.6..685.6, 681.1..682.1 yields 0.6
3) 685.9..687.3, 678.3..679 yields 0.4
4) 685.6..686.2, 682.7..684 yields 0.0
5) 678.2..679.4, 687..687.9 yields 0.1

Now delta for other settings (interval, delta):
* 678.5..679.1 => 30.7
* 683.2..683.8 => 33.2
